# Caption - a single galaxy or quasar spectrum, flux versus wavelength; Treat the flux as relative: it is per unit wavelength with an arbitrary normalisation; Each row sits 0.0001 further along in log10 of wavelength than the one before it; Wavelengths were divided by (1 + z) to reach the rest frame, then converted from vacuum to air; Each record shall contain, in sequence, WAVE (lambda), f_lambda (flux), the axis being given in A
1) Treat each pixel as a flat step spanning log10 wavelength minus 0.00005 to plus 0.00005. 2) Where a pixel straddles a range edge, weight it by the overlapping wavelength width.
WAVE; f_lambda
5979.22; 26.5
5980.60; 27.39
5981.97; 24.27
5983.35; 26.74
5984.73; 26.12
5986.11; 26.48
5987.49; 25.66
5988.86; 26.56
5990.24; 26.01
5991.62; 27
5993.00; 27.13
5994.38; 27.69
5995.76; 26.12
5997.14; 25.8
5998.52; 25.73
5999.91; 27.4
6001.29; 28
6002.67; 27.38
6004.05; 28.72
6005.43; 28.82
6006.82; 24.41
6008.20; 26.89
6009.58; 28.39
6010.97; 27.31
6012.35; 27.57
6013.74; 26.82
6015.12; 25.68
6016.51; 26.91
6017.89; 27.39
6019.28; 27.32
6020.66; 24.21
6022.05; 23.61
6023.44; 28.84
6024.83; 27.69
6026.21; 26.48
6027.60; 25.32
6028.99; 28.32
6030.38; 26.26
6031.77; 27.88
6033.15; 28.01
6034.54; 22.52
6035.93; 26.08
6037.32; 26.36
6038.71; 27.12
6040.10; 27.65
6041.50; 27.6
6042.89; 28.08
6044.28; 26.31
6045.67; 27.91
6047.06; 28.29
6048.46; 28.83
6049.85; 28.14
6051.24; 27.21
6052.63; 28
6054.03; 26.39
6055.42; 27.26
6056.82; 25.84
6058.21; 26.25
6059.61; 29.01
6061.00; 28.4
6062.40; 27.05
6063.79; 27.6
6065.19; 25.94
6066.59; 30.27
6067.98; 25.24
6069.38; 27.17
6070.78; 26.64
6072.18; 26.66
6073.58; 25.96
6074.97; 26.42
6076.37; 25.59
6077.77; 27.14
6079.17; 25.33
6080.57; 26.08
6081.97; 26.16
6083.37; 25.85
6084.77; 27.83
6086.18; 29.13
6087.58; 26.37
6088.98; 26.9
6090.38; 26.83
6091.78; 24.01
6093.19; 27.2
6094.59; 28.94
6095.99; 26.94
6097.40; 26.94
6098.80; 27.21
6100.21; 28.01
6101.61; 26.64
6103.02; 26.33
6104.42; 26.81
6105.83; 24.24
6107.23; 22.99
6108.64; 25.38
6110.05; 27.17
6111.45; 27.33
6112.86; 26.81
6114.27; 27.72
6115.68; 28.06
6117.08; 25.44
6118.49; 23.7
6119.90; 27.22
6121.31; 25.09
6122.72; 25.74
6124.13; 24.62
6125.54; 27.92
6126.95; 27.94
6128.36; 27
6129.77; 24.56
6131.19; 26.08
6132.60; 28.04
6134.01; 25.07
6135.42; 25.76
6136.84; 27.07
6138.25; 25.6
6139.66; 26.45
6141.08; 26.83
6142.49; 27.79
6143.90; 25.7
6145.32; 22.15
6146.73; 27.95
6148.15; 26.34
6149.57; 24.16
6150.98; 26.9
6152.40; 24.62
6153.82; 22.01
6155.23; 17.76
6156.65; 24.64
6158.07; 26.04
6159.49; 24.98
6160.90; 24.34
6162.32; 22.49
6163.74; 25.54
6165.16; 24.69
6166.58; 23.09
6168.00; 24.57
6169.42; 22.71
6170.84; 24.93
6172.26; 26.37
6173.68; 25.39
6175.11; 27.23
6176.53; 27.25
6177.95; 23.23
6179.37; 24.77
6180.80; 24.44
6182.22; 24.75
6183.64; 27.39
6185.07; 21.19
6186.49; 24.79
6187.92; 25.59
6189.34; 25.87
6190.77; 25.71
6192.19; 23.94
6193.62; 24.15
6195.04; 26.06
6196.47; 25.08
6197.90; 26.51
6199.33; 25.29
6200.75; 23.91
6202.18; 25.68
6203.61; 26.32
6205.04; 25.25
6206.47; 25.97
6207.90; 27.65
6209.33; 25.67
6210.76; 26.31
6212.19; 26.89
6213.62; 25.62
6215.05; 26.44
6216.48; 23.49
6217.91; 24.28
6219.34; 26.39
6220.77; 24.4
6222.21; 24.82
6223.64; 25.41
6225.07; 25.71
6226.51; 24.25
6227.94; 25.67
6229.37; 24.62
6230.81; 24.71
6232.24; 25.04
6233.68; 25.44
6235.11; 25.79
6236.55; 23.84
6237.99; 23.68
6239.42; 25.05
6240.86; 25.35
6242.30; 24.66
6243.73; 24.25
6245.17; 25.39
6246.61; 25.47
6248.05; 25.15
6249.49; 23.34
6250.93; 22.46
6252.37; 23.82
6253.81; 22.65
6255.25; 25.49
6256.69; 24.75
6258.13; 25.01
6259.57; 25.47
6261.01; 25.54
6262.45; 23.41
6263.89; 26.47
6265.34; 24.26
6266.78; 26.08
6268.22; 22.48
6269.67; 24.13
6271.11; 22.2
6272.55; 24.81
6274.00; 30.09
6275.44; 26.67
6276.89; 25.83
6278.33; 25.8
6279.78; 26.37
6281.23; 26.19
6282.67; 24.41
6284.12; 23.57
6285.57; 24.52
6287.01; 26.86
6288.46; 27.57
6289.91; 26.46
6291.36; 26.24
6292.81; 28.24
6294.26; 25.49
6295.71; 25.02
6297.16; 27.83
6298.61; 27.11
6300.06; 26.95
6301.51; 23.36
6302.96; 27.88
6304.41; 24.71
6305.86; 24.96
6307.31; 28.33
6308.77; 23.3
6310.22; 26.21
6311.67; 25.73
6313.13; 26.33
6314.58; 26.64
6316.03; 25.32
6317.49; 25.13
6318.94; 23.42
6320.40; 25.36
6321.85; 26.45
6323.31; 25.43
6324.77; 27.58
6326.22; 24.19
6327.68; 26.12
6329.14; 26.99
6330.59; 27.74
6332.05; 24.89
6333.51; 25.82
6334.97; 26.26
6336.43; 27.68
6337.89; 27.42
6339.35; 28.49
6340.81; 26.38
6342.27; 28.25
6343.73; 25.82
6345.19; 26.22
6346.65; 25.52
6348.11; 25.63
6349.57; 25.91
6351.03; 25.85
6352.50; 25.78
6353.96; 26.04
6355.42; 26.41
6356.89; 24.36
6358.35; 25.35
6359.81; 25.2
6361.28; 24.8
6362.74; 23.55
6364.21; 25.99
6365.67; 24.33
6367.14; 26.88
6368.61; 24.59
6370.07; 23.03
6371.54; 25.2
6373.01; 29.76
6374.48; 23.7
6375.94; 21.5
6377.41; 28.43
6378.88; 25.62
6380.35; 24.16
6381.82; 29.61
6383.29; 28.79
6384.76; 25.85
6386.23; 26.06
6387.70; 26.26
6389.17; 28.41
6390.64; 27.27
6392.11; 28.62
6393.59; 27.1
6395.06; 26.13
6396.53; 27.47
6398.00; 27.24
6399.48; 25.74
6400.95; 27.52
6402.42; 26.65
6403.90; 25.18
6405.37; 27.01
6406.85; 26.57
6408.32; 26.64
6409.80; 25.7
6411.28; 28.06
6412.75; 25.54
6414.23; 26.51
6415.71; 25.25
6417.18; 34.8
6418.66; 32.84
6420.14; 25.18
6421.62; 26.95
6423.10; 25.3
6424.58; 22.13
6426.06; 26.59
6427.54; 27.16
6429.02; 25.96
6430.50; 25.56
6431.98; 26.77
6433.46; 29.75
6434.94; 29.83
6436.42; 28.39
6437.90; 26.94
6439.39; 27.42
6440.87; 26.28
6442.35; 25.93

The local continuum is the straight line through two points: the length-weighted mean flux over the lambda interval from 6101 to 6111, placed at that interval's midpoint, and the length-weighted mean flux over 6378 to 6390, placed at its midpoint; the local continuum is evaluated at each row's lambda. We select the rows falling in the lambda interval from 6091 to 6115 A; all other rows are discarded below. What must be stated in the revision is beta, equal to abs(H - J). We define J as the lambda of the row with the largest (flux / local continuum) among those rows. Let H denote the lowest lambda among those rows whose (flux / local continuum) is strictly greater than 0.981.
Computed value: 1.4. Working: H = 6093.19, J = 6094.59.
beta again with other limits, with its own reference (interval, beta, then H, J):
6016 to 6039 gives 6.9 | 6016.51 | 6023.44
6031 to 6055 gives 16.7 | 6031.77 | 6048.46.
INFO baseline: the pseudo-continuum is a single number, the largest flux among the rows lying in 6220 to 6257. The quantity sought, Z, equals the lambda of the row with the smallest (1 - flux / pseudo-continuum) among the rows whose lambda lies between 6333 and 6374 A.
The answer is 6373.01 A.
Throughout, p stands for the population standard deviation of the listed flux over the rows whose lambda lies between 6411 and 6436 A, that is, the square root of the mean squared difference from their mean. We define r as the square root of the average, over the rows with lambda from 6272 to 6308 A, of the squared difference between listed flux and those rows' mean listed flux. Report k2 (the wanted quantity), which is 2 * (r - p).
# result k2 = -2.8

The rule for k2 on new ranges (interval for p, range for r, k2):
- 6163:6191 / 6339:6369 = -0.8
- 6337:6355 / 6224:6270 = 0.1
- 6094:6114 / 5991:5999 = -1.4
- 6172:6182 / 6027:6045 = 0.2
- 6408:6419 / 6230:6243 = -5.5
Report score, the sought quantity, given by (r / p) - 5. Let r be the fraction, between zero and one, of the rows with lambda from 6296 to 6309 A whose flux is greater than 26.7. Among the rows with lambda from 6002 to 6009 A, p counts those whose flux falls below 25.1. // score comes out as -4.44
